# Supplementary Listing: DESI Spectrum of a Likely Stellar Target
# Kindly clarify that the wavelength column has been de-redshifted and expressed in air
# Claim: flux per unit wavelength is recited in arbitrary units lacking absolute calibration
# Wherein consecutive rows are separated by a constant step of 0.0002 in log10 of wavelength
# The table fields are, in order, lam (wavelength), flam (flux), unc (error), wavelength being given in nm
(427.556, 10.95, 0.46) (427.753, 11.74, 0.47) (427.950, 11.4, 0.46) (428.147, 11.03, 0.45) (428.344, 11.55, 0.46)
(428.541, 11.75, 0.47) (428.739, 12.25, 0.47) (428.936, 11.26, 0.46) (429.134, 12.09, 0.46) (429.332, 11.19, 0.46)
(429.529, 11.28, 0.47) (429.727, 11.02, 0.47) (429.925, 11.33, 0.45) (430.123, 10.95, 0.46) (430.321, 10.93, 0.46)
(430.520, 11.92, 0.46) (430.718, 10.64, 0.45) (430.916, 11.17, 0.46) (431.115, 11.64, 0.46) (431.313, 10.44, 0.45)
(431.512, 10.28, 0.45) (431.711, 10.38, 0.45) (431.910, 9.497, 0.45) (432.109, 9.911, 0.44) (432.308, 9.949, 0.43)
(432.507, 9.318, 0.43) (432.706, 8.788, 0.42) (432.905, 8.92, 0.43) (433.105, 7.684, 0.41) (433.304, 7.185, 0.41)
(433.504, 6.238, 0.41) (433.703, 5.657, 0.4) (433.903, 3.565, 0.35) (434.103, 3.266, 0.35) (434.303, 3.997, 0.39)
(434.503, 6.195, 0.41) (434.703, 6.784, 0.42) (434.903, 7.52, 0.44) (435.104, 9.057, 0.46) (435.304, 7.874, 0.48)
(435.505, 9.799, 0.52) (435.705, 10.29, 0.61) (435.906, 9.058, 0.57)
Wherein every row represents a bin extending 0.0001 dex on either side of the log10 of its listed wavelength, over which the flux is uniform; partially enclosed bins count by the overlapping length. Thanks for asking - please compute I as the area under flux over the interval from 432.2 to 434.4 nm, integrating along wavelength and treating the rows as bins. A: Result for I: 15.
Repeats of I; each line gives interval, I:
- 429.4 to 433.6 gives 42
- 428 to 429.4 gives 16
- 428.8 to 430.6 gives 20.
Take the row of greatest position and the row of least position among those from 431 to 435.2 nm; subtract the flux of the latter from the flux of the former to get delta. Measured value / -2.6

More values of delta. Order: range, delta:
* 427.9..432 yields -1.9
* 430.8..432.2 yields -1.3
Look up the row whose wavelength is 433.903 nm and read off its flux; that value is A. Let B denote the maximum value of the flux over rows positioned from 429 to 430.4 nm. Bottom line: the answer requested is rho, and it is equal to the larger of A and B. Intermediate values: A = 3.565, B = 12.09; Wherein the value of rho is 12.1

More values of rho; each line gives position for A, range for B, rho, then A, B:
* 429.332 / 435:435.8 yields 11.2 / 11.19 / 10.29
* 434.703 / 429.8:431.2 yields 11.9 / 6.784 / 11.92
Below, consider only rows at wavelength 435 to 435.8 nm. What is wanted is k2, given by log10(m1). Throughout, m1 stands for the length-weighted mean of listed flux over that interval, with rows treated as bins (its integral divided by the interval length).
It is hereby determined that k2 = 0.97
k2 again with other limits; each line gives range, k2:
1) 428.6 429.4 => 1.07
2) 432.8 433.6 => 0.88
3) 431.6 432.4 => 1.00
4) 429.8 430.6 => 1.05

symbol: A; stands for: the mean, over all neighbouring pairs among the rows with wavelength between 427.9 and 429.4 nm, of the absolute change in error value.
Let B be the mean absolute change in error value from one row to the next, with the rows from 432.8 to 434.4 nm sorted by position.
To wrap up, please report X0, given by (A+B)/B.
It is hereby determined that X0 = 1.3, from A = 0.006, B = 0.0171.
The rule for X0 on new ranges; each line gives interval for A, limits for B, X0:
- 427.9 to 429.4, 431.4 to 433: 2.0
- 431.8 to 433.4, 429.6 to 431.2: 2.2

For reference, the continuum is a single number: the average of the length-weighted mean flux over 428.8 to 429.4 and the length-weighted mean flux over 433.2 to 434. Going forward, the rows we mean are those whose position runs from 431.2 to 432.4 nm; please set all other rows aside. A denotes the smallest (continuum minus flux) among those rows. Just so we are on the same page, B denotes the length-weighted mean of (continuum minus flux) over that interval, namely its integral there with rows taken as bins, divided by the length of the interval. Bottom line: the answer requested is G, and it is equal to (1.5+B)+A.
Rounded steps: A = -1.8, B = -1.5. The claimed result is -2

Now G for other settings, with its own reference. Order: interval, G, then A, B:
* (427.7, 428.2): -4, -3.1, -2.8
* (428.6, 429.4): -5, -3.6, -3.1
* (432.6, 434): 3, -0.3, 1.7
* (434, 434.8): 7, 1.8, 3.6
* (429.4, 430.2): -4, -2.7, -2.5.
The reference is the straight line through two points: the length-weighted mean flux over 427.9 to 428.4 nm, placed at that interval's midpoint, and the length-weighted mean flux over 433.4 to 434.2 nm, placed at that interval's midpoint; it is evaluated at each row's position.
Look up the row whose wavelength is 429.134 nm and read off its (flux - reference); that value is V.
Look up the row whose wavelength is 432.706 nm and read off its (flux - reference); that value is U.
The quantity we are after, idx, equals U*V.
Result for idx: 5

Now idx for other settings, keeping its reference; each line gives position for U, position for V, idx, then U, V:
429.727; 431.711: 5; 1.6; 3.2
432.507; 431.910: 8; 3.1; 2.6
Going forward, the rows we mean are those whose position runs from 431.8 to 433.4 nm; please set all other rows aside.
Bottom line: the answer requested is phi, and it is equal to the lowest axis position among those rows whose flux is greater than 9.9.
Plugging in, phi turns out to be 432.109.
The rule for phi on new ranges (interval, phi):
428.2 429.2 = 428.344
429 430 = 429.134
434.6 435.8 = 435.705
